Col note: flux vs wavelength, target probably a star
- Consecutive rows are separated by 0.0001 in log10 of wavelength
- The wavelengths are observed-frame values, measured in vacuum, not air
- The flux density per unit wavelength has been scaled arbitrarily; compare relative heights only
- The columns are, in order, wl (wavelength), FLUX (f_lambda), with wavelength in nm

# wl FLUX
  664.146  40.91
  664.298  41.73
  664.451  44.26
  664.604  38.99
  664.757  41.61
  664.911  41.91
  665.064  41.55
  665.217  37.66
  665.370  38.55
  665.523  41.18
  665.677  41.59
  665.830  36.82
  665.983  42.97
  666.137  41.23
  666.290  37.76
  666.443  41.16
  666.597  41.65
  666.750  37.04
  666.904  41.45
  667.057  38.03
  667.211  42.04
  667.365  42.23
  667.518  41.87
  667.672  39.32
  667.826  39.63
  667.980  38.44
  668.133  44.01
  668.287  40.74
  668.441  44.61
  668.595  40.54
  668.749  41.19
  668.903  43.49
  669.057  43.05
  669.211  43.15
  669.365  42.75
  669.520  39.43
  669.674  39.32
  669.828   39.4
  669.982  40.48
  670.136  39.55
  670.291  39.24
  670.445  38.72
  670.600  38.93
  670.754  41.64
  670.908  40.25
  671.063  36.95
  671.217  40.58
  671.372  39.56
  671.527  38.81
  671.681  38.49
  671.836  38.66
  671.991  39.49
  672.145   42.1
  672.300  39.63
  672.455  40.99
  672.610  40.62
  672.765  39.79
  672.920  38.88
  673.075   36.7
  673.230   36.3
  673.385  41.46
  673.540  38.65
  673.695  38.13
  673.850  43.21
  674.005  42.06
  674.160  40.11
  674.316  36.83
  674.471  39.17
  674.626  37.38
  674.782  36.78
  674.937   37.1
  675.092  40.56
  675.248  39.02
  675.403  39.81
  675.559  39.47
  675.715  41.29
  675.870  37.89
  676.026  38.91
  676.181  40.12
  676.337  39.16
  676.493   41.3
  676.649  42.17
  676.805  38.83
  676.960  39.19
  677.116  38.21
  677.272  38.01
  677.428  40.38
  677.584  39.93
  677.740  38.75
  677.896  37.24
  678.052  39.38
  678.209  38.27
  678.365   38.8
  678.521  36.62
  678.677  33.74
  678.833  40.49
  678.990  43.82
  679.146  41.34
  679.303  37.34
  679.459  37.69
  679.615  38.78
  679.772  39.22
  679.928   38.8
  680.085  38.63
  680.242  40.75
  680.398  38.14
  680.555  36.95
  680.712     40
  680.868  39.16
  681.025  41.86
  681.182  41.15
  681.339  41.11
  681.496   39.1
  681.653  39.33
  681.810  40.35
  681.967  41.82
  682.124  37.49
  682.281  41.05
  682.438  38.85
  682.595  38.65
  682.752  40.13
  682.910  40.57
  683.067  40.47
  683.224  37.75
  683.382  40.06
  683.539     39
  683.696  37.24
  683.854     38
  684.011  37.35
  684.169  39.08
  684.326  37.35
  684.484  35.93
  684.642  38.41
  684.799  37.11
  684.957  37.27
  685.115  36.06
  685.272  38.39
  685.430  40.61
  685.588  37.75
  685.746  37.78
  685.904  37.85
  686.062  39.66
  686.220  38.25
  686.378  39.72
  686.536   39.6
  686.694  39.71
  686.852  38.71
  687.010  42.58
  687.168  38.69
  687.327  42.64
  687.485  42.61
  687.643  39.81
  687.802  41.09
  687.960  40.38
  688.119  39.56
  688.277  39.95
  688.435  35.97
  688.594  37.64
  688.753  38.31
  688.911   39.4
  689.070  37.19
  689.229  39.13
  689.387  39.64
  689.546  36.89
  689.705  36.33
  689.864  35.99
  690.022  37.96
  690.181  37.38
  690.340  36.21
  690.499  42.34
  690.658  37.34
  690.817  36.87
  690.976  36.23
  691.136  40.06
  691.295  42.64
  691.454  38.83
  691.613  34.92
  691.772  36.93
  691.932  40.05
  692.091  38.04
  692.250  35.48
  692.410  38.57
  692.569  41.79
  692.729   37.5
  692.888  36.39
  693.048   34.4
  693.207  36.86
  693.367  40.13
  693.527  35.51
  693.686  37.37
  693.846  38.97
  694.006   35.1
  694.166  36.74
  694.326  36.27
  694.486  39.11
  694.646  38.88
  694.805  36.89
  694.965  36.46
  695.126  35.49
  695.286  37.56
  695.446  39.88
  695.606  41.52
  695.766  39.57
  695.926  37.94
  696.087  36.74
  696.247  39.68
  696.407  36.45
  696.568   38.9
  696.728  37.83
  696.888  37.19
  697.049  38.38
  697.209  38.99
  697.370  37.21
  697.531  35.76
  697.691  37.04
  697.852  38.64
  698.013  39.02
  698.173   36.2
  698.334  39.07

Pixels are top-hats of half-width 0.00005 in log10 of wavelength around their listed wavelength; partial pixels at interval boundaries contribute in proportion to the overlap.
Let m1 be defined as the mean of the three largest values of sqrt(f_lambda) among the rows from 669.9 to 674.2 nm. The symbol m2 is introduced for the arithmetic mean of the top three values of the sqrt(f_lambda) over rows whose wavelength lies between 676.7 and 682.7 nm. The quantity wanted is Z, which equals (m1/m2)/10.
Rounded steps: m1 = 6.516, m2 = 6.52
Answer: 0.100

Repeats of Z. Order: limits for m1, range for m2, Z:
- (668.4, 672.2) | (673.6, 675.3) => 0.102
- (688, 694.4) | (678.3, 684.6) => 0.100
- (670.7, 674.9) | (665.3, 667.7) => 0.100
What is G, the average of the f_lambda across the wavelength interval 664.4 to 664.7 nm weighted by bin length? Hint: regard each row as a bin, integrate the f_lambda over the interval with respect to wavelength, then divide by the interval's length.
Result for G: 41.4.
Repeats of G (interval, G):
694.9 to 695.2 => 35.8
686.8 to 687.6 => 41.1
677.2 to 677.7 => 39.4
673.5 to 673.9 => 39.9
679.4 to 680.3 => 39.0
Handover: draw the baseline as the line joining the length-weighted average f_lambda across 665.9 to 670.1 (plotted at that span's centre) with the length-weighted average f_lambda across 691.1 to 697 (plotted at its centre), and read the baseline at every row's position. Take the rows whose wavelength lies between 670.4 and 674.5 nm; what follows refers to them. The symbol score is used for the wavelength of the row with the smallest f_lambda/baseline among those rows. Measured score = 673.230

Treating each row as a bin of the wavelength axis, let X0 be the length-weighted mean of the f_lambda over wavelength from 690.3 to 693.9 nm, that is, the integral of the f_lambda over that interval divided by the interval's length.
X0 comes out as 38.0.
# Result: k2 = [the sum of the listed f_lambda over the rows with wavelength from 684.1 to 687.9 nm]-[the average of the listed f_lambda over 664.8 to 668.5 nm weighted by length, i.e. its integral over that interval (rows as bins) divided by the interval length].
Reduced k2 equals 896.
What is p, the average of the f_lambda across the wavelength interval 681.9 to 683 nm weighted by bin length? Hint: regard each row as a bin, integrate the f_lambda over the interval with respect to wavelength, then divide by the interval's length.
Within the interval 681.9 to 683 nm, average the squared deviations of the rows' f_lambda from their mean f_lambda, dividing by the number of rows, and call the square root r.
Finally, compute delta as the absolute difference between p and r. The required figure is 38.4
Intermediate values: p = 39.8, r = 1.4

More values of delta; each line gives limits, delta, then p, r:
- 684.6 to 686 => 36.8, 37.9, 1.2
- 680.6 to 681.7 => 39.1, 40.2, 1.0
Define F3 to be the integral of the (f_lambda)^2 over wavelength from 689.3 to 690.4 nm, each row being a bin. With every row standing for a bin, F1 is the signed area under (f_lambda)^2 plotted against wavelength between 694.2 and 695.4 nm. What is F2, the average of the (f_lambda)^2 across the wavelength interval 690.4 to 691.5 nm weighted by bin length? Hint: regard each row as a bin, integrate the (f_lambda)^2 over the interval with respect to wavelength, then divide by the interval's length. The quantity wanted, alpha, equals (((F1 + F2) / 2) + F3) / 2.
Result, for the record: 1566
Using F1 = 1671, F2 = 1538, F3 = 1528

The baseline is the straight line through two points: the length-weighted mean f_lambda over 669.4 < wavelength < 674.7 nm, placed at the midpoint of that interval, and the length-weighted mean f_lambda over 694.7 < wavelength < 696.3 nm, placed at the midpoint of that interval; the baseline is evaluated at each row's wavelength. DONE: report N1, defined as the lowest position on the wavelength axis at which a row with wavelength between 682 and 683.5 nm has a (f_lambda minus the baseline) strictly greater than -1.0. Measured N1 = 682.281 nm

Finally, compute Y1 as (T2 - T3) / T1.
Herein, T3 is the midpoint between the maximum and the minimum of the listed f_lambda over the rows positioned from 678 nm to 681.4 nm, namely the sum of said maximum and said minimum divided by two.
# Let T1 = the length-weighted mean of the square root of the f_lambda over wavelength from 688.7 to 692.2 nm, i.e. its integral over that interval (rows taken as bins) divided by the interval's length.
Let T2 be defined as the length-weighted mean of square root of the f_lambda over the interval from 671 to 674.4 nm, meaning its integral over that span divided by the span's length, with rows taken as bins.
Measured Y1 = -5.27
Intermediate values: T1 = 6.17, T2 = 6.28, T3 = 38.8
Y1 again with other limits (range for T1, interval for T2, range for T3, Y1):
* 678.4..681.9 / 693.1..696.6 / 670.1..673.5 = -5.28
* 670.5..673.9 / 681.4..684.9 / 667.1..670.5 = -5.62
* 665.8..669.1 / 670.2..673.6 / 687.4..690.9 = -5.16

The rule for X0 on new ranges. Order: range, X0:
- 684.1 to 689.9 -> 38.8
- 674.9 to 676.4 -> 39.4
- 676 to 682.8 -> 39.3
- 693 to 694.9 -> 37.2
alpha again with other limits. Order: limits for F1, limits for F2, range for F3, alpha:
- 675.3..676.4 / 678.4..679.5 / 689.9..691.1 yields 1667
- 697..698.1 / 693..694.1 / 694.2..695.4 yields 1572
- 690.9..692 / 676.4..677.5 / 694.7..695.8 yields 1608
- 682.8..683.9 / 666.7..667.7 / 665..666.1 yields 1715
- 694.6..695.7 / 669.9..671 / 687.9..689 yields 1621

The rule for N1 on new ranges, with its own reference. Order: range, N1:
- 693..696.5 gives 693.367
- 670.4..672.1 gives 670.445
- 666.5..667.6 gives 666.597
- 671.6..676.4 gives 671.836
